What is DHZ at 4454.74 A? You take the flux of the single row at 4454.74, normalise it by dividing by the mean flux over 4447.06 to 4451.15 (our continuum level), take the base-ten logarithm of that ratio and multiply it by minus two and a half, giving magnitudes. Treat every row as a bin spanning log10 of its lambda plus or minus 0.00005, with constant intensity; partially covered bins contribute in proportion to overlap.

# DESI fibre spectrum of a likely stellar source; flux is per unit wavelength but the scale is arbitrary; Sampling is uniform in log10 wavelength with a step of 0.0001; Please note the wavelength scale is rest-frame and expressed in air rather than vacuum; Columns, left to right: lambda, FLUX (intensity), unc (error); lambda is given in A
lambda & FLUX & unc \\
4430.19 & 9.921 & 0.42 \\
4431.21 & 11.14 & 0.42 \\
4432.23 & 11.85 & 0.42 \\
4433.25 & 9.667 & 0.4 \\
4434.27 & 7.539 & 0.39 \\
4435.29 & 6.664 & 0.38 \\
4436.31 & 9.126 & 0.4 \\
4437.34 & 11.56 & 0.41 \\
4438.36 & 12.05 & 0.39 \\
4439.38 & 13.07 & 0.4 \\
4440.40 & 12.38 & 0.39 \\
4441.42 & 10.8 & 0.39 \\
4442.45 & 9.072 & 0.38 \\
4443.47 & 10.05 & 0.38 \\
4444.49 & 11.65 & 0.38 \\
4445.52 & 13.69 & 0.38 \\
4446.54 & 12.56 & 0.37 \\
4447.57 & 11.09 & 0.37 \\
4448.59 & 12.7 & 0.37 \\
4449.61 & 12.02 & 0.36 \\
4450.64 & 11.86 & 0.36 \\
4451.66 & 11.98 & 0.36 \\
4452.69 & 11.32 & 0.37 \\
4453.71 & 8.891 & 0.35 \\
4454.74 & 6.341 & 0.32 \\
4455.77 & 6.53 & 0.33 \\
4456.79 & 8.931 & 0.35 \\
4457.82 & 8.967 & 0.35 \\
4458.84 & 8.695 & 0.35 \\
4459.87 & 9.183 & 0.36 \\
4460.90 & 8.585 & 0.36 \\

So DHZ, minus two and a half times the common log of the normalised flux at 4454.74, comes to 0.69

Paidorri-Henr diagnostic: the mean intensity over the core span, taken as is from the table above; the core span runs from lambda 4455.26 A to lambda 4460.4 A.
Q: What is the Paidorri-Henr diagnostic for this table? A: 8.5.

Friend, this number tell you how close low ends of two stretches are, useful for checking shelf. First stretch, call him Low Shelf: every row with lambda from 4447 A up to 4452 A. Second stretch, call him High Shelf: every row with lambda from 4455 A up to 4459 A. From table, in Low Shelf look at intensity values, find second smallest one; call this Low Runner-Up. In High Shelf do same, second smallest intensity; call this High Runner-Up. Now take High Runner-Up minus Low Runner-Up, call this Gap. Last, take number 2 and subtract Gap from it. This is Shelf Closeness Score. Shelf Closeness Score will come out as 5.2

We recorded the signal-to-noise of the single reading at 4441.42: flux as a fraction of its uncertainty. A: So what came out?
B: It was 28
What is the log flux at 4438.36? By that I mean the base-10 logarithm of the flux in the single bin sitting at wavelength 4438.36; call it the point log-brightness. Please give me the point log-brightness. 1.08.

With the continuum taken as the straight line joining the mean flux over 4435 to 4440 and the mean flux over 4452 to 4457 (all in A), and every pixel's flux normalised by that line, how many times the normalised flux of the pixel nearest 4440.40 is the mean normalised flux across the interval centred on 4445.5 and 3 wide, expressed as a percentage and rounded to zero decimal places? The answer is 109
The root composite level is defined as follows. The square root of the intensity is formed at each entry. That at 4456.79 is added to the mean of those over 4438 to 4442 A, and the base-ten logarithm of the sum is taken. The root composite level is 0.810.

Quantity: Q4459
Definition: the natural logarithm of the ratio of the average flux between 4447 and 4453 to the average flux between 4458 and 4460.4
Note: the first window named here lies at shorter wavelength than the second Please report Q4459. 0.28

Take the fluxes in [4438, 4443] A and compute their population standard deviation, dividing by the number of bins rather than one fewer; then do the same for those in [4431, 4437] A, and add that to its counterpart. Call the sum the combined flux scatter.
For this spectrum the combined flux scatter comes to 3.2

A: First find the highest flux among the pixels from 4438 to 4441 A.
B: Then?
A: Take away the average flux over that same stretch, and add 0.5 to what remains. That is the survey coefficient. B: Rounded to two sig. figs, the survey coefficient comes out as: 1.1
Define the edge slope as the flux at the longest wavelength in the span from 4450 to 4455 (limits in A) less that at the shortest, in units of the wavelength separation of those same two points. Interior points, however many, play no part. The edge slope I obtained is -1.3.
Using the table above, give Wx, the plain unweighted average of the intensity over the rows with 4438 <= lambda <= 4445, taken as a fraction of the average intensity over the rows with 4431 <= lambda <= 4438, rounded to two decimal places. 1.17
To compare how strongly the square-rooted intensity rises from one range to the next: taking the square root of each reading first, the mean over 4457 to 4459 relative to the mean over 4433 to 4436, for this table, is 1.06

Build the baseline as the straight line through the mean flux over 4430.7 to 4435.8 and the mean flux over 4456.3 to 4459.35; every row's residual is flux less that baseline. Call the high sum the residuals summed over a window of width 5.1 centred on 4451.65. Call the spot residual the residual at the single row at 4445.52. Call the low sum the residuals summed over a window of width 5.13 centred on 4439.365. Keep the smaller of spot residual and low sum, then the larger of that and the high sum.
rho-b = 11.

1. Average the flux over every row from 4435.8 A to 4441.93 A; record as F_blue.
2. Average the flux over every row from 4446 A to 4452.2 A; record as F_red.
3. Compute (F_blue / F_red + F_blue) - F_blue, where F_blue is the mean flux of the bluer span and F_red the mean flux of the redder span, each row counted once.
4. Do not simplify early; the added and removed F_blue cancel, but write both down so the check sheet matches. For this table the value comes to 1.0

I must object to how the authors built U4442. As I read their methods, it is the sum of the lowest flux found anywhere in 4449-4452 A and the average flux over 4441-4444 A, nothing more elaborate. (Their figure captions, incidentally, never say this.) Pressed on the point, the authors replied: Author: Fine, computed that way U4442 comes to 21.8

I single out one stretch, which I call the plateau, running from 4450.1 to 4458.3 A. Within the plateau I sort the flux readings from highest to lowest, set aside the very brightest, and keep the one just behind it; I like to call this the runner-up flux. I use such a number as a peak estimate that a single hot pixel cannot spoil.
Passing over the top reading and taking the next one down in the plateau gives 11.86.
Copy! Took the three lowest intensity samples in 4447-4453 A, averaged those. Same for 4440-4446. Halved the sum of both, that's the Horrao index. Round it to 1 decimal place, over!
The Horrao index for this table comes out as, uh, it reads 10.7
